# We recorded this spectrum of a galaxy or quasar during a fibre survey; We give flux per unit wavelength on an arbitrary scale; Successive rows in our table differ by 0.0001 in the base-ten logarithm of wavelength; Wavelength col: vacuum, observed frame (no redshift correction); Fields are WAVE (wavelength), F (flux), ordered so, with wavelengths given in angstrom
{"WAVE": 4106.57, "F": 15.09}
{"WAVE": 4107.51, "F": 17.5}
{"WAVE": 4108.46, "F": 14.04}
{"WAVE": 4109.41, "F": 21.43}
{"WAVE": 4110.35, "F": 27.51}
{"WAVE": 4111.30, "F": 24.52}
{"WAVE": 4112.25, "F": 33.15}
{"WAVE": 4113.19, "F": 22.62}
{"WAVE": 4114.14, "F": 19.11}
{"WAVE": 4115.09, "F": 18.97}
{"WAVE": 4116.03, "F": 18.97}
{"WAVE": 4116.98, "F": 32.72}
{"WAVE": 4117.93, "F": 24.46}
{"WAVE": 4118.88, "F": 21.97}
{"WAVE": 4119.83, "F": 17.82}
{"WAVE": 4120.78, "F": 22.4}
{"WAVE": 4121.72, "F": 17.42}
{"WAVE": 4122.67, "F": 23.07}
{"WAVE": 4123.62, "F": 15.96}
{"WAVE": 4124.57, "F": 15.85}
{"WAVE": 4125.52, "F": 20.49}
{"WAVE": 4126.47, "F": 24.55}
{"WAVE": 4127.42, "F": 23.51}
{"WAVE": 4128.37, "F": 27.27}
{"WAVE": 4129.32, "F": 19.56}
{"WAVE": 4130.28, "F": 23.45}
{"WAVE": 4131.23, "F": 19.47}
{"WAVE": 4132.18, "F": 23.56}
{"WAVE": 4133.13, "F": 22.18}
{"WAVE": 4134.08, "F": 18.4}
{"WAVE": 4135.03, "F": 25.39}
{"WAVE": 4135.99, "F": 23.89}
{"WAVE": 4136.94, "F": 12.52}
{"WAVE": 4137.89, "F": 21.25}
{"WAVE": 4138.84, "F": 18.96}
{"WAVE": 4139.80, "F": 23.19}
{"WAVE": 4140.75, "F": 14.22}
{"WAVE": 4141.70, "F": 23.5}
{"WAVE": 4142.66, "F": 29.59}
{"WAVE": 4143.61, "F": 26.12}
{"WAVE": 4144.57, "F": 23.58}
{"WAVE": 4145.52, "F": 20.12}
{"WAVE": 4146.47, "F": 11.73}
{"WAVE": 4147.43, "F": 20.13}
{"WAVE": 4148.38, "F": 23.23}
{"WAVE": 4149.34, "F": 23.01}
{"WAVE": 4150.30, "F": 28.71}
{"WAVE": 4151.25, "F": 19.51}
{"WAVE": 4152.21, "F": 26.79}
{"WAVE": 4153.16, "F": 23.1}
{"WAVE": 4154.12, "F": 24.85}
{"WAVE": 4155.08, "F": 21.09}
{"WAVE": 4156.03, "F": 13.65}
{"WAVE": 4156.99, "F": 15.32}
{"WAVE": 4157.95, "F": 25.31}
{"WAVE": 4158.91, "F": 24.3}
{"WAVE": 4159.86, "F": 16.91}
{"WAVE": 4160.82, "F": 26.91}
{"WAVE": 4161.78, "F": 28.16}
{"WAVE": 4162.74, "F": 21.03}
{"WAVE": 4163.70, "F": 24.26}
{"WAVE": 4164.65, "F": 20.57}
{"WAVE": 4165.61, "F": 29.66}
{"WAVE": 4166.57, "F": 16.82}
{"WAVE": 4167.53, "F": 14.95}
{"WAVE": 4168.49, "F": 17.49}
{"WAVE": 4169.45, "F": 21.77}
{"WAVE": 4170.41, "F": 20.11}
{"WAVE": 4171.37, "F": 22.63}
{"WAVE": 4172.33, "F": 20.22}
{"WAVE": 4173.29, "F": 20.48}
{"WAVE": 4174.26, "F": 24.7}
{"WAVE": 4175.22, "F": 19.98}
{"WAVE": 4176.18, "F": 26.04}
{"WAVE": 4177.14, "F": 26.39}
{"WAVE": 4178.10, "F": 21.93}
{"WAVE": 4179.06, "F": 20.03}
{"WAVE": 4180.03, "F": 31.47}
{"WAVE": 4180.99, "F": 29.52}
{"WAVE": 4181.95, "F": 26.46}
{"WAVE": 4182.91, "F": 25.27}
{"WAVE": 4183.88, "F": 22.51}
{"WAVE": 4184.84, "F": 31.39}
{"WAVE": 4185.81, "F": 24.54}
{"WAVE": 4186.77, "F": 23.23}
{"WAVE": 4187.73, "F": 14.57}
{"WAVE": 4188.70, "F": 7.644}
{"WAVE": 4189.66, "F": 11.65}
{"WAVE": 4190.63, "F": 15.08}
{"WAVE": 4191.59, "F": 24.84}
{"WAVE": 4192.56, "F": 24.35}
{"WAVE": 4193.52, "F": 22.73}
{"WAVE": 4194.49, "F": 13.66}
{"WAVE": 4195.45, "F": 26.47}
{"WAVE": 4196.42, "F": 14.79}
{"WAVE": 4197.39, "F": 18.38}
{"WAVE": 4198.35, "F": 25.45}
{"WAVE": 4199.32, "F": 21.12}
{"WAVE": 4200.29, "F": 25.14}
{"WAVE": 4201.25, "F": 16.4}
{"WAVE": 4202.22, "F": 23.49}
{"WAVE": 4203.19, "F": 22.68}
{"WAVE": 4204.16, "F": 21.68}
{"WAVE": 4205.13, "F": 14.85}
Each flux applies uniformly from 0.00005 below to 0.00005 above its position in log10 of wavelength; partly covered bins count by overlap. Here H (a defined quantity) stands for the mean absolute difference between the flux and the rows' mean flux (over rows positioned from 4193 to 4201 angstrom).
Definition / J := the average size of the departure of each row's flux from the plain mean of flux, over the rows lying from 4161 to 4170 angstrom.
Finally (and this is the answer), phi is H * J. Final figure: 15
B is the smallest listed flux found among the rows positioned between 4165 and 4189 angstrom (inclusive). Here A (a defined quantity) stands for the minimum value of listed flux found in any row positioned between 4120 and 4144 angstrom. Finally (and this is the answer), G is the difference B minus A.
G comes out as -5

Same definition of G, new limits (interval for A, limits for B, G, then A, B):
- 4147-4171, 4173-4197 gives -6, 13.65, 7.644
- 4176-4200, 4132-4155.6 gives 4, 7.644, 11.73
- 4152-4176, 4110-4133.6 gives 2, 13.65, 15.85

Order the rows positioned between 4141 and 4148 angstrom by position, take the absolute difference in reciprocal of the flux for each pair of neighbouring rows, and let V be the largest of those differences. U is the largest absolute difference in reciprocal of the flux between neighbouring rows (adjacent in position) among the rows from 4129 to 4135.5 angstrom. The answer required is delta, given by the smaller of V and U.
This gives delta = 0.015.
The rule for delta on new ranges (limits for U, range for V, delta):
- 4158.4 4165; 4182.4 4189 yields 0.022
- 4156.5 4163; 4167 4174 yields 0.011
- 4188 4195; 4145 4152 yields 0.036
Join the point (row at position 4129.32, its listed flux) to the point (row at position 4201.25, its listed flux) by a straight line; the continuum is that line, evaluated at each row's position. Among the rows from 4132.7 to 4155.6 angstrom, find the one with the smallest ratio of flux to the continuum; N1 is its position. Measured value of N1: 4146.47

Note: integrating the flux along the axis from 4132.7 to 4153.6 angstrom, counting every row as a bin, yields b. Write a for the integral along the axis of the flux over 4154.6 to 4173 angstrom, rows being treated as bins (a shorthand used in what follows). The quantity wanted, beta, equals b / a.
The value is 1.2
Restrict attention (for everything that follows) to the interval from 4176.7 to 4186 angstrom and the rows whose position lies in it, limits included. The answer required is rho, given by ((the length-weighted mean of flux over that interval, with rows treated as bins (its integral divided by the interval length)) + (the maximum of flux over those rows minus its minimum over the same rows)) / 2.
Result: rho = 18.7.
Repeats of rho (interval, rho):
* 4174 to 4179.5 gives 14.8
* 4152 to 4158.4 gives 17.2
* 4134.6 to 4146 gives 19.5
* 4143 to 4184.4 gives 21.1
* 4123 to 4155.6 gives 19.8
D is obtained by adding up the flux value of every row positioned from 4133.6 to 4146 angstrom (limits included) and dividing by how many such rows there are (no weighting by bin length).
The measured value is 21.6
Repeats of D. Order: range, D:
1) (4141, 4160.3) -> 22.0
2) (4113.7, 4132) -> 21.4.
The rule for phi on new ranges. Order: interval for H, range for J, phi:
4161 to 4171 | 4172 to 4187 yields 11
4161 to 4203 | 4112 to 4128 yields 15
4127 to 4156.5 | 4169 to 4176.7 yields 6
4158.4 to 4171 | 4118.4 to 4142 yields 11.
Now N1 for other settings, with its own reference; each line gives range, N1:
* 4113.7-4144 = 4136.94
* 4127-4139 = 4136.94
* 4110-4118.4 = 4115.09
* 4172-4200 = 4188.70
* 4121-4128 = 4124.57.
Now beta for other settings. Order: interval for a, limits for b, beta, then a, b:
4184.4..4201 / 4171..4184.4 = 1.0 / 336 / 324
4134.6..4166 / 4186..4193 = 0.2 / 694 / 123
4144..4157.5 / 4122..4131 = 0.7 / 285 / 192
